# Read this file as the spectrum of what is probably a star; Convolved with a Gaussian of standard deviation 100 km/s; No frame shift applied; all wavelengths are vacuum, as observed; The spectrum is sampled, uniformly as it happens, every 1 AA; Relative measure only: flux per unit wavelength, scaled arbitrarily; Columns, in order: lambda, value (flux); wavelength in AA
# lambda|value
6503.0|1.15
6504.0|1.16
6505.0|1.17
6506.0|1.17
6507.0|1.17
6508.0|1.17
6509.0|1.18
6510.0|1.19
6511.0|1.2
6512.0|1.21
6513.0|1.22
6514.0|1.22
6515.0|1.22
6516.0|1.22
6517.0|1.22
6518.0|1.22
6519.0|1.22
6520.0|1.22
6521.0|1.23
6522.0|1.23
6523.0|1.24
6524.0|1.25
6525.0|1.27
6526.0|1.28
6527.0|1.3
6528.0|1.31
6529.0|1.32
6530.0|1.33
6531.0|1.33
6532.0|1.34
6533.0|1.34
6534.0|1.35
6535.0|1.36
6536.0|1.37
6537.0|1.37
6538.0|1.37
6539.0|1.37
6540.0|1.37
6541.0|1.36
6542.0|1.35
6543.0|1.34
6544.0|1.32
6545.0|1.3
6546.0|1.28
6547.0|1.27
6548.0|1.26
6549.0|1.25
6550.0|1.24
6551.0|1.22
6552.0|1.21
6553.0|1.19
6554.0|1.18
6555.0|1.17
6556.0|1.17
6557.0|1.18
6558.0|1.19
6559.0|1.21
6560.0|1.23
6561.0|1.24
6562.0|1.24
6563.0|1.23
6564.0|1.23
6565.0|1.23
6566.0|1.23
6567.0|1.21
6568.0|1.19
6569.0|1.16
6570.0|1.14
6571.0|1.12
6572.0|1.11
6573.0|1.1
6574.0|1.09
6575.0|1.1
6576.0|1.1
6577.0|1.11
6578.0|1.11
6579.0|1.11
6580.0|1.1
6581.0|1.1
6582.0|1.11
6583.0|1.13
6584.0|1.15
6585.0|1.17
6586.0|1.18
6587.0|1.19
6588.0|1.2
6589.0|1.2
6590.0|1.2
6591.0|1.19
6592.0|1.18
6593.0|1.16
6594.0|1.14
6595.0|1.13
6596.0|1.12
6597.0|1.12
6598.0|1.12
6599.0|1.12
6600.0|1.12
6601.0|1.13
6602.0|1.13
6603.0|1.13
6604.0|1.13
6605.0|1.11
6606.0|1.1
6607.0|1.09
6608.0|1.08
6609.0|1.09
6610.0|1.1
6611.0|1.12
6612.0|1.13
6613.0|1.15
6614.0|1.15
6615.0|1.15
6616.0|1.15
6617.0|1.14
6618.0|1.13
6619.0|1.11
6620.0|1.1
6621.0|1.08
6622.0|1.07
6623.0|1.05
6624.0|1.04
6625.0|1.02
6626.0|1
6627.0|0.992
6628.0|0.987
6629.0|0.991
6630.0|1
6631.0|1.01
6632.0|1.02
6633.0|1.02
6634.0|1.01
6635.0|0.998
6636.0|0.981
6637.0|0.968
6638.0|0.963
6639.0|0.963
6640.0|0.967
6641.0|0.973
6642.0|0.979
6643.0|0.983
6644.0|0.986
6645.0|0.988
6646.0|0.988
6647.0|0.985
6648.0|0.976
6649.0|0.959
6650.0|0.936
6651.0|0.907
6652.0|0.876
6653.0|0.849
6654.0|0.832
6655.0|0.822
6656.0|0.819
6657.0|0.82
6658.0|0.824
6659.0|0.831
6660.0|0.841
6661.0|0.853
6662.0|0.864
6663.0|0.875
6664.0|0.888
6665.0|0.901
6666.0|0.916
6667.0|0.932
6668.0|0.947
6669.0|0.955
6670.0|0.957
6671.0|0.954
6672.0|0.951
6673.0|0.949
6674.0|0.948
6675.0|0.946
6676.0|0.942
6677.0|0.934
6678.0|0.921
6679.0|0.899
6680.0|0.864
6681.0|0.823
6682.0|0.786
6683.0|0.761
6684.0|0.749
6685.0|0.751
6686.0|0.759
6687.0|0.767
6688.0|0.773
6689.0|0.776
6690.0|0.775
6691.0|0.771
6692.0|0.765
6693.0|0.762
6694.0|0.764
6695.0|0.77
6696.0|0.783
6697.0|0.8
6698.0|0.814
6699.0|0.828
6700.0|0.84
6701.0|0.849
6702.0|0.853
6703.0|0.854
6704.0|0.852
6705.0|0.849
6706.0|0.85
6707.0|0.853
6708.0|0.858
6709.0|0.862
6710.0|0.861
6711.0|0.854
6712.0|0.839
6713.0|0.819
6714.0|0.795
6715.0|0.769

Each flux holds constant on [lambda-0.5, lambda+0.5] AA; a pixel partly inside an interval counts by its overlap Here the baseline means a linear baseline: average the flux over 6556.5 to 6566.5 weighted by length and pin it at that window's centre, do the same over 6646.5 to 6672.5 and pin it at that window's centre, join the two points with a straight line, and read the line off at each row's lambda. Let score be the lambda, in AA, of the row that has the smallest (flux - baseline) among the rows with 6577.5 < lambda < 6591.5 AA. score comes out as 6580.0 AA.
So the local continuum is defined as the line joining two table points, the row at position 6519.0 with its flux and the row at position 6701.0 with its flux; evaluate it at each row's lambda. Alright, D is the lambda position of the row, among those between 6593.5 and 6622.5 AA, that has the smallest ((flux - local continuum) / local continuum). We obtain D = 6608.0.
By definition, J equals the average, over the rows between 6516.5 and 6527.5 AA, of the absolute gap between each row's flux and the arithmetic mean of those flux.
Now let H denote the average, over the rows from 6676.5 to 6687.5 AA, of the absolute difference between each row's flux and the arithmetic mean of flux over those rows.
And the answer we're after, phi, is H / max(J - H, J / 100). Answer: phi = 274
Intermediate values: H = 0.062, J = 0.023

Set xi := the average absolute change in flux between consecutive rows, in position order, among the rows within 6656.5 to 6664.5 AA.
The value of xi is 0.0097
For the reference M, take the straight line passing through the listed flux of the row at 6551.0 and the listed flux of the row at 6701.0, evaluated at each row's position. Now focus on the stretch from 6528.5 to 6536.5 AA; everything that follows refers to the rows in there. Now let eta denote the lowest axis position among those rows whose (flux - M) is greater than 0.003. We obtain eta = 6529.0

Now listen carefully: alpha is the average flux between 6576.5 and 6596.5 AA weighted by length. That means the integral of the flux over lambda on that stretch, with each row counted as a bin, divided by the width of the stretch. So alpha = 1.15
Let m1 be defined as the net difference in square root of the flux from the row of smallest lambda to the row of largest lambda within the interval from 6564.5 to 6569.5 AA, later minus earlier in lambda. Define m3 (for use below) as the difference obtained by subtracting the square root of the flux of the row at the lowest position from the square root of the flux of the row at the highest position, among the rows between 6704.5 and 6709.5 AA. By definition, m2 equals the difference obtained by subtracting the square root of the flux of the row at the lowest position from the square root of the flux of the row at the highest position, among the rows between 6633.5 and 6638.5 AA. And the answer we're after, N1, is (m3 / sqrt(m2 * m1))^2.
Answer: 0.1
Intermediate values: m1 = -0.032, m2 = -0.024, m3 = 0.007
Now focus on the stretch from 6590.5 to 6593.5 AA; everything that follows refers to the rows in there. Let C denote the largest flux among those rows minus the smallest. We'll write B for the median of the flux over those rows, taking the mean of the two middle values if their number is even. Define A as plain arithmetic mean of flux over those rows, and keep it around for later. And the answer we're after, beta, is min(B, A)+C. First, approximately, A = 1.18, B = 1.18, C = 0.030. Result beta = 1.21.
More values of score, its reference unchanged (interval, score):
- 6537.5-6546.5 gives 6546.0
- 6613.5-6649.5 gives 6628.0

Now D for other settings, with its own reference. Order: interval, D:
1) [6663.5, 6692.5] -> 6684.0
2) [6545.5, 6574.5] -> 6574.0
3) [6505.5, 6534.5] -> 6506.0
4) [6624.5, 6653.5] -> 6653.0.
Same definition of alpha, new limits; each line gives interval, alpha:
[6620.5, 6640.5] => 1.01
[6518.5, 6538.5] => 1.30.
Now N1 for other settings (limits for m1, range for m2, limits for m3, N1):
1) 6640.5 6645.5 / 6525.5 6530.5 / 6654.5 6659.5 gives 0.1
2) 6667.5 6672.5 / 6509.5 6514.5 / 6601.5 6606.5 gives 7.2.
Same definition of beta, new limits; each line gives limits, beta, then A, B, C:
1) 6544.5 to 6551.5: 1.34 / 1.26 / 1.26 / 0.080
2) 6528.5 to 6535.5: 1.38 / 1.34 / 1.34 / 0.040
